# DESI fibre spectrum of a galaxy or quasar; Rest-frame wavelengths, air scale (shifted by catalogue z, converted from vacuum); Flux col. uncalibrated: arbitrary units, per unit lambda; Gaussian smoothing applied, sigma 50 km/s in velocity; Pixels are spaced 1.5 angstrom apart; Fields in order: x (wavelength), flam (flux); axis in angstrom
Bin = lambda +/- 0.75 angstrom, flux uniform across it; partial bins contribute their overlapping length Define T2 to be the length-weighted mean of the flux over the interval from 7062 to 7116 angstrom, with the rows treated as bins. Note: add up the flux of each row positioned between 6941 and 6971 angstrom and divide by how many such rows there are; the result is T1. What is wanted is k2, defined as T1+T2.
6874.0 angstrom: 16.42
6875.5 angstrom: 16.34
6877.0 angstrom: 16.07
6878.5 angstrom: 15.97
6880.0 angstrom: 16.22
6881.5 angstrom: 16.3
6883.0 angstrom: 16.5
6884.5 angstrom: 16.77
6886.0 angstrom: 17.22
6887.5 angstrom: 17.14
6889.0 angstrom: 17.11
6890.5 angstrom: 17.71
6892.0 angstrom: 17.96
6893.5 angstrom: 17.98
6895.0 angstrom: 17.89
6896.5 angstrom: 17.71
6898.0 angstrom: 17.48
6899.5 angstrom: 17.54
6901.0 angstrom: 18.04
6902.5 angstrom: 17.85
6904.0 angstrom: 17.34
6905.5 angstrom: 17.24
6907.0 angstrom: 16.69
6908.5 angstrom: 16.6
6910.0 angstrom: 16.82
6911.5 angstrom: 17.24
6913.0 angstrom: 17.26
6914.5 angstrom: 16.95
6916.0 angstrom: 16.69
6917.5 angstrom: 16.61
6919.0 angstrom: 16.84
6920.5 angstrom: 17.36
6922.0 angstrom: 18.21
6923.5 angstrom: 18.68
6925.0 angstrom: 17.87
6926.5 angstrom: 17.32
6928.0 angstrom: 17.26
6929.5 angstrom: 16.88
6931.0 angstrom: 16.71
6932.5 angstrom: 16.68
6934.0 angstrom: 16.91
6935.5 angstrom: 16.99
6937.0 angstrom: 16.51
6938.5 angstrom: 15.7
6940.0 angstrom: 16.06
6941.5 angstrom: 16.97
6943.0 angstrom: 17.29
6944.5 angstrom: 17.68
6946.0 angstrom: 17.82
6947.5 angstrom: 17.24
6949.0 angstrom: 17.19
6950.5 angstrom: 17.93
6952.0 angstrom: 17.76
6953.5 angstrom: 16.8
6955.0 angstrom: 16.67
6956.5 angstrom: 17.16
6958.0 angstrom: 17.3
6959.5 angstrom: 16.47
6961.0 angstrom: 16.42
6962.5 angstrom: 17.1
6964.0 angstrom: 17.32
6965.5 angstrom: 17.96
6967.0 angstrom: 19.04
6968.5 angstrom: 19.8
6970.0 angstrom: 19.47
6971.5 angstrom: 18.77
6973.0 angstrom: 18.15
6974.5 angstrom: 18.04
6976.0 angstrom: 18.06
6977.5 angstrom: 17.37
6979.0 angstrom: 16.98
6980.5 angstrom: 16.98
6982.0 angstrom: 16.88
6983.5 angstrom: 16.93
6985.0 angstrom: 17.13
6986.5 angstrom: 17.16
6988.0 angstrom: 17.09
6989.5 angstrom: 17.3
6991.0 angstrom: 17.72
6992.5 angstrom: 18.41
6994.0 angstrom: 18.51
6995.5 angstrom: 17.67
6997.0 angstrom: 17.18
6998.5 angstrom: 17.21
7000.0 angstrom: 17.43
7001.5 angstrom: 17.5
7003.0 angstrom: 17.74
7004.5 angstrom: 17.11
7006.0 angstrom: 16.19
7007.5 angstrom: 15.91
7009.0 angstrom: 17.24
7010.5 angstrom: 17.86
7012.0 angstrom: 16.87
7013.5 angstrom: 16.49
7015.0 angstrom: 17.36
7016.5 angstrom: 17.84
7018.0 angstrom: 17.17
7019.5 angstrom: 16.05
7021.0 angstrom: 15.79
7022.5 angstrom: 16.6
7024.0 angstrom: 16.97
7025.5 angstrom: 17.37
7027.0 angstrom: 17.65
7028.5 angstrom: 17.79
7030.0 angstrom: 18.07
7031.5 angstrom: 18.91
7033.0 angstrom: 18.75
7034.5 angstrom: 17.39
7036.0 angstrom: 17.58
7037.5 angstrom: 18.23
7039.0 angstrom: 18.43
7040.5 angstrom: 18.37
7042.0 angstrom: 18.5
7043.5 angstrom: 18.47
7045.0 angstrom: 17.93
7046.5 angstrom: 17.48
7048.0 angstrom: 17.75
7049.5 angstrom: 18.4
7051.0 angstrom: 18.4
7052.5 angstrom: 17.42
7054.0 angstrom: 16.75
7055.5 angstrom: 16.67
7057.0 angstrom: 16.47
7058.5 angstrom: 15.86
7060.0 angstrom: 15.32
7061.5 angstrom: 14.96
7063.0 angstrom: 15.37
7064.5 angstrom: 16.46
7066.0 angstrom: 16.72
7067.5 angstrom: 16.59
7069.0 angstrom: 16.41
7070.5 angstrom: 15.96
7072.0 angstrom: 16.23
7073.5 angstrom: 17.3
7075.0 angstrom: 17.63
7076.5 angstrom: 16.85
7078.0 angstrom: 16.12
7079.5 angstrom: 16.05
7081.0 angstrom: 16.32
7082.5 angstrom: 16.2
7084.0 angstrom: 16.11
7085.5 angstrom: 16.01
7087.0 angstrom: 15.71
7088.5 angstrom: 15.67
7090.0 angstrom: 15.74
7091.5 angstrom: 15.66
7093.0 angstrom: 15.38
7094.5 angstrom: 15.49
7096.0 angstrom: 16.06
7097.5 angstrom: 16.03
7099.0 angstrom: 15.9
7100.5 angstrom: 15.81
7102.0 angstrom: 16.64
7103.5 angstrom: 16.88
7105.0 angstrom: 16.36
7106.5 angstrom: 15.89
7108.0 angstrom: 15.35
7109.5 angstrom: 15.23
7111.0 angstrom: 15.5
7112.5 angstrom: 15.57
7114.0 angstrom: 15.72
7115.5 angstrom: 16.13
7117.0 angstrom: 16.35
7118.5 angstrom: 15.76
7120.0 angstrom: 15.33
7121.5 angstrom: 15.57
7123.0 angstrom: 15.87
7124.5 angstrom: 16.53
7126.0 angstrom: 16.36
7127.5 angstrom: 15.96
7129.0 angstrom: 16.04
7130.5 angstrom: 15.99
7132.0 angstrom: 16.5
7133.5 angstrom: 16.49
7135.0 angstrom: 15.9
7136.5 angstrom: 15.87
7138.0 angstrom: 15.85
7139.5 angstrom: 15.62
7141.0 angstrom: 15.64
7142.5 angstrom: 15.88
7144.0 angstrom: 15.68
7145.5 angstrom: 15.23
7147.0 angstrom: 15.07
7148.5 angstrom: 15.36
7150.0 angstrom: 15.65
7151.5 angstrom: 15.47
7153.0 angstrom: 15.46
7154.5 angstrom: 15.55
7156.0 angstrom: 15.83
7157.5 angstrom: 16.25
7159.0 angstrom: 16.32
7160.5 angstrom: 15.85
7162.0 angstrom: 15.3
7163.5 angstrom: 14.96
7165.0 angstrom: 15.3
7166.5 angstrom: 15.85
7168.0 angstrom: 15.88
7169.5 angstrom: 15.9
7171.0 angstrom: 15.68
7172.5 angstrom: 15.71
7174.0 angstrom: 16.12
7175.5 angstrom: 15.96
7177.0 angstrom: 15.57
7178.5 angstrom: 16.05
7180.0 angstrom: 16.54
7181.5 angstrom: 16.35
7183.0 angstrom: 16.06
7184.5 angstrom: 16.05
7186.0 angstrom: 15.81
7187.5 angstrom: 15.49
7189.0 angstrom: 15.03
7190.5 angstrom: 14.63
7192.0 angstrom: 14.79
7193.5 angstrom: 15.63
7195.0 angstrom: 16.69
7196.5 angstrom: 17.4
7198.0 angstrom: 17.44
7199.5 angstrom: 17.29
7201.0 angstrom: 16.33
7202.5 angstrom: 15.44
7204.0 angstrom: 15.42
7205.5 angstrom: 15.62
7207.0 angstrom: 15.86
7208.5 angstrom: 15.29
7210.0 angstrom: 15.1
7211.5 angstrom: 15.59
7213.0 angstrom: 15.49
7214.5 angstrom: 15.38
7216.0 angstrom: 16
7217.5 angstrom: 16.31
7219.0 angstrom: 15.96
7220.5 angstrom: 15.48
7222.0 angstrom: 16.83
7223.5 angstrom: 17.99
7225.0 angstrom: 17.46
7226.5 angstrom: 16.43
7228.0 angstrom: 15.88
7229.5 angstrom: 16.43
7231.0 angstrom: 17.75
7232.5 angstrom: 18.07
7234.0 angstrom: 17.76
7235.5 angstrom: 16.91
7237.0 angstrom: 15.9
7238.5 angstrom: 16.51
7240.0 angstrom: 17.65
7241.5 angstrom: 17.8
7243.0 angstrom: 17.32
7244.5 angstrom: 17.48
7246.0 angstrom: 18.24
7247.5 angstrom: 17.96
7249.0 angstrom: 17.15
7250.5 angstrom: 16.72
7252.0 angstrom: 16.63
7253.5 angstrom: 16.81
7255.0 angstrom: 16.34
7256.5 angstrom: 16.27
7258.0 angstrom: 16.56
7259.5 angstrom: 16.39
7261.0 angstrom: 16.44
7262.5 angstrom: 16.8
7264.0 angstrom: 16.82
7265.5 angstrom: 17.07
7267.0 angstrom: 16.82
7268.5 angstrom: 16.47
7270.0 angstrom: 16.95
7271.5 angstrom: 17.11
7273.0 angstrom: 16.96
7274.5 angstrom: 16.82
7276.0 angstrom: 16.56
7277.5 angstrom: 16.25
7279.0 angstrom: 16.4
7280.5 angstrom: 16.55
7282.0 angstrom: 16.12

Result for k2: 33.6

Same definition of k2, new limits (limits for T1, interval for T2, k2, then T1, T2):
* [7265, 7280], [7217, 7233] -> 33.5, 16.7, 16.8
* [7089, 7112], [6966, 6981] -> 34.1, 15.9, 18.3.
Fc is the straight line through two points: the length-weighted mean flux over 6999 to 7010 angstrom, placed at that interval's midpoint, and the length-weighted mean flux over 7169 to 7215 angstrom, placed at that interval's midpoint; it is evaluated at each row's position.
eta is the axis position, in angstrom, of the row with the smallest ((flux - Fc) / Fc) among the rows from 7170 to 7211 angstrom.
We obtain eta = 7190.5 angstrom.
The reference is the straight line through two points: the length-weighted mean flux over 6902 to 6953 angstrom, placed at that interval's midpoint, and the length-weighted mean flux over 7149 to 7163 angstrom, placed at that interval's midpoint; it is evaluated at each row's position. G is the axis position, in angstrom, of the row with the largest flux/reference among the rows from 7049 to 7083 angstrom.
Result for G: 7051.0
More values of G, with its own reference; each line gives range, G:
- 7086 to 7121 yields 7103.5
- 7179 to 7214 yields 7198.0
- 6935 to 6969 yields 6968.5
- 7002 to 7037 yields 7031.5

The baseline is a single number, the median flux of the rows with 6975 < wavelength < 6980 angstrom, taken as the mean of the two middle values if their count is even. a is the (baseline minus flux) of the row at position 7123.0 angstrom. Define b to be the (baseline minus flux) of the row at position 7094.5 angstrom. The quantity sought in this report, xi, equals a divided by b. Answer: 0.8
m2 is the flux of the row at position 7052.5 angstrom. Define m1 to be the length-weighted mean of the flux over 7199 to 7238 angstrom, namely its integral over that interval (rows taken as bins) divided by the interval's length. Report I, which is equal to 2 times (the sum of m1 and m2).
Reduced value 67.4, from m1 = 16.3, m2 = 17.42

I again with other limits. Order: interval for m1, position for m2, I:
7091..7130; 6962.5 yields 66.0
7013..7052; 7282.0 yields 67.6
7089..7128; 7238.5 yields 64.8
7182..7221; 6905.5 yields 66.2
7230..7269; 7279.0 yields 66.8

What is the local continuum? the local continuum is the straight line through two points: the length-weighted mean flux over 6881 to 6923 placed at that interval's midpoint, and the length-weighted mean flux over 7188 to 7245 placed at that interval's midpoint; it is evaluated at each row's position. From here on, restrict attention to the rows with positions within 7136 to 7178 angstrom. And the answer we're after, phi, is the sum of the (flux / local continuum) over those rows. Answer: 27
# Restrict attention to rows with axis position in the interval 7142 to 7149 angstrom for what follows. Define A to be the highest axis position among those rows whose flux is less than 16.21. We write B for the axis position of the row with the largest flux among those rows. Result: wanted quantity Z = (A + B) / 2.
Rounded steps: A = 7148.5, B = 7142.5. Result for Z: 7145.5 angstrom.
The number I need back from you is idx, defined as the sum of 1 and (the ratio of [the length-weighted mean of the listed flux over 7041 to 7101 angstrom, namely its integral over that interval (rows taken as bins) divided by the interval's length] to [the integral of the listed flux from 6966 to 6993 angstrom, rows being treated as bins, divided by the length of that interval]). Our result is 1.93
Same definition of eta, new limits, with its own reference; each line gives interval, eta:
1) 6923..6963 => 6938.5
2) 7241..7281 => 7256.5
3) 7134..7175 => 7163.5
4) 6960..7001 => 6961.0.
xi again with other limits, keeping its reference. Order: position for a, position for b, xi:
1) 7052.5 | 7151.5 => 0.0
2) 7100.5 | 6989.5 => 22.3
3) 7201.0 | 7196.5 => -34.7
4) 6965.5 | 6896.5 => 1.7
